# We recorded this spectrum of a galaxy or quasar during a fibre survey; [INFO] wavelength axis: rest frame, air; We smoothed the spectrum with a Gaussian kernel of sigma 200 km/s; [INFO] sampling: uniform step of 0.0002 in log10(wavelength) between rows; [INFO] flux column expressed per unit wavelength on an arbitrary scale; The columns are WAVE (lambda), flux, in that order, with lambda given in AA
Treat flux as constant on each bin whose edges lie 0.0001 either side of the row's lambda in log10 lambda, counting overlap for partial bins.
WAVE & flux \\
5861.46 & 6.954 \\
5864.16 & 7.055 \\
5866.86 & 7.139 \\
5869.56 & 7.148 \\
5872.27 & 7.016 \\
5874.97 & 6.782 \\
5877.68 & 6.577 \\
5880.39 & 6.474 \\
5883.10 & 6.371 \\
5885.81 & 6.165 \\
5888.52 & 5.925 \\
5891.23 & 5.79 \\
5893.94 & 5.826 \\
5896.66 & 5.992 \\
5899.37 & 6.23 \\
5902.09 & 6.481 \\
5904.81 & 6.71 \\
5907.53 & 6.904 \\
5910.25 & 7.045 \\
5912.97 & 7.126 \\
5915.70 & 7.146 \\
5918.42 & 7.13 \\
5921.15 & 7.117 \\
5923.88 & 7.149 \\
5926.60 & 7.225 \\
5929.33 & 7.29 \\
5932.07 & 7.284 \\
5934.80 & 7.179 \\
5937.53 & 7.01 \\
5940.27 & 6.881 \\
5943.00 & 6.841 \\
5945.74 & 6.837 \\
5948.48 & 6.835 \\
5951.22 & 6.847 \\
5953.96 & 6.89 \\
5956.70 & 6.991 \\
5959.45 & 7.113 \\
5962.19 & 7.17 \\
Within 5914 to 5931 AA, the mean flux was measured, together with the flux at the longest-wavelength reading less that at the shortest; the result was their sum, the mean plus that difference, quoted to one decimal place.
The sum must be 7.3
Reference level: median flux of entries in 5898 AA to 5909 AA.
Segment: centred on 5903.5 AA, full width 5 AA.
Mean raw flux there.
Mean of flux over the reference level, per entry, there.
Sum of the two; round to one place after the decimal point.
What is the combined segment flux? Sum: 7.6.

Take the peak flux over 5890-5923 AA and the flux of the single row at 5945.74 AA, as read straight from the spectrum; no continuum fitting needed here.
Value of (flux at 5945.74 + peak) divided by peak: 1.96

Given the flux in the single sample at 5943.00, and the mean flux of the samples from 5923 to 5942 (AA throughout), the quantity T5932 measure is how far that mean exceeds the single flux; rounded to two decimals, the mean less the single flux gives 0.30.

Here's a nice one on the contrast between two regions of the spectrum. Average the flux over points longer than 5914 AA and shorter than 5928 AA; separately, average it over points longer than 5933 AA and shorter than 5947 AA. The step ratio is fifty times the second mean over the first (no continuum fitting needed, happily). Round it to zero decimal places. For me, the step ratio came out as 49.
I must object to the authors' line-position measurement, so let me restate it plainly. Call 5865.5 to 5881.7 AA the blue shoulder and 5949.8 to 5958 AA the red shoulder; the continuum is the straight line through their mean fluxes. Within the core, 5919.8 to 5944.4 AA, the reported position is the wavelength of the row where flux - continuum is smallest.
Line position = 5943.00 AA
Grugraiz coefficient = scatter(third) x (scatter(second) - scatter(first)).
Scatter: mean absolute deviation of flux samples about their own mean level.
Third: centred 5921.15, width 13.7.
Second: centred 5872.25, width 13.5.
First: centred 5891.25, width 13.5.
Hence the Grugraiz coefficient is 0.0026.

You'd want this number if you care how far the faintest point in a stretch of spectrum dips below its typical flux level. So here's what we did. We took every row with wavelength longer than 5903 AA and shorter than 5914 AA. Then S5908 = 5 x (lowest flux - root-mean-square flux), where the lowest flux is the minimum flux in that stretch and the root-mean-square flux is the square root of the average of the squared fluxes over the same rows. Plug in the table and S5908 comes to -1.19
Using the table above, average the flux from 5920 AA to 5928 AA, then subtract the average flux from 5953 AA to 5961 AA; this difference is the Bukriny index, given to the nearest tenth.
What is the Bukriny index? 0.2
